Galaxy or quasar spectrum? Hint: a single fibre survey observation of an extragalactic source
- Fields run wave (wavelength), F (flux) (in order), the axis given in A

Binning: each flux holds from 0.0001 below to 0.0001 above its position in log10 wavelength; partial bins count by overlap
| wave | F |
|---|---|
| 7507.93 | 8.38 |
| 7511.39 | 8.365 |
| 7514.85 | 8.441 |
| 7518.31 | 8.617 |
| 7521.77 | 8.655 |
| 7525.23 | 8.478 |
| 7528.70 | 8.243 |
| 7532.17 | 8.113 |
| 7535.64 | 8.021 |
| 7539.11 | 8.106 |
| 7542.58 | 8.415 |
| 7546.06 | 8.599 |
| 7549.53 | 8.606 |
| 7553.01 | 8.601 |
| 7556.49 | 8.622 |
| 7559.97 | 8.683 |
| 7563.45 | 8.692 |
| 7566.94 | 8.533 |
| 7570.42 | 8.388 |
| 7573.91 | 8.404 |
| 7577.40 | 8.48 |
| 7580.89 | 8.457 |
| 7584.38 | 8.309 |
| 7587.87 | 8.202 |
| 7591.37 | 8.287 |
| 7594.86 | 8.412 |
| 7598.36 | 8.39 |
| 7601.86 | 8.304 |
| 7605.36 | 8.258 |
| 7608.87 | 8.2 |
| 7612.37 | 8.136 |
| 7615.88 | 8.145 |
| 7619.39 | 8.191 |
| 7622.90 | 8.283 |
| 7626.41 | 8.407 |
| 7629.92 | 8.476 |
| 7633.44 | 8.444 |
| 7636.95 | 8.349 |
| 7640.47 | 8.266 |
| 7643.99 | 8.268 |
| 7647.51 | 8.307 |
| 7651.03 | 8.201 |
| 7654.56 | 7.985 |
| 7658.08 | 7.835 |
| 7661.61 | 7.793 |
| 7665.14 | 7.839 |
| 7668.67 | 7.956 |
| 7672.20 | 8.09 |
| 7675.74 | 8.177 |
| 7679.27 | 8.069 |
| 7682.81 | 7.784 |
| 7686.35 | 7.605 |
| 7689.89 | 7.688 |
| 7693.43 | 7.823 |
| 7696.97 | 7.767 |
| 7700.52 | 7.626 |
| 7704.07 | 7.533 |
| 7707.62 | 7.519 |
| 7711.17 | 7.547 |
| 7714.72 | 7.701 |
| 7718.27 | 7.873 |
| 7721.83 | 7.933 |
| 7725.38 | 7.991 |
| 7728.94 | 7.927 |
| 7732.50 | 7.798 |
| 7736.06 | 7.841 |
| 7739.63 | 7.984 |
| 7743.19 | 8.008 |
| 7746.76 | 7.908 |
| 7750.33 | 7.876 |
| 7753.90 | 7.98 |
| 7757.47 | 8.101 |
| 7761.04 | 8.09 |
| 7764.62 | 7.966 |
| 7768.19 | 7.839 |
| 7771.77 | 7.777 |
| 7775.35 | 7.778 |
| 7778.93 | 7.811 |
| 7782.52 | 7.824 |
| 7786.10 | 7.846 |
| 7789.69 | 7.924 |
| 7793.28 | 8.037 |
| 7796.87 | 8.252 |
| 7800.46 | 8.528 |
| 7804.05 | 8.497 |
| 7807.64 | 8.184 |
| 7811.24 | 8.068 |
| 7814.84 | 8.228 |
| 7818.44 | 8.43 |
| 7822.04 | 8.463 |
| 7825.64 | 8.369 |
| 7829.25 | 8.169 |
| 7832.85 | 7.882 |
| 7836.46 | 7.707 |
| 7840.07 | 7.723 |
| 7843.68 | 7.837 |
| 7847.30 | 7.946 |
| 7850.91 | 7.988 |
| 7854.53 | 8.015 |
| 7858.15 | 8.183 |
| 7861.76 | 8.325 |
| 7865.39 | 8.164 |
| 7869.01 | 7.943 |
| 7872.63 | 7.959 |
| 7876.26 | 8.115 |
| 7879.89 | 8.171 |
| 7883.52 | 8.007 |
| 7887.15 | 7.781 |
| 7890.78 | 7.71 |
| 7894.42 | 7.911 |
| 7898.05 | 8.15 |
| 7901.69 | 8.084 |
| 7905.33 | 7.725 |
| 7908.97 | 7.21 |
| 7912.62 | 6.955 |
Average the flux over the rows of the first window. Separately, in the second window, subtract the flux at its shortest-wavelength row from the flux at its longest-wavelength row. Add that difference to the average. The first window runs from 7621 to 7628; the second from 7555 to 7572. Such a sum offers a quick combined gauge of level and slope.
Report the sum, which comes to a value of 8.11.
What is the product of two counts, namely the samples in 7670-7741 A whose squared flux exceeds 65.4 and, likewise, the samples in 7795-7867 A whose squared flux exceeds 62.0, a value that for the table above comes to 34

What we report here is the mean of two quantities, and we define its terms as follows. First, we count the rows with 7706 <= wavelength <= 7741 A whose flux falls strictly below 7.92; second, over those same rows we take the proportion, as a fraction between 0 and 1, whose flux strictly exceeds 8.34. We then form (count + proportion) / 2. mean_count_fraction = 3.0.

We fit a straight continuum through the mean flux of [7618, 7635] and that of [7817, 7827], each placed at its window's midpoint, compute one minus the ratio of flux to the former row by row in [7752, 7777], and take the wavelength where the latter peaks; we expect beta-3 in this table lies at 7775.35 A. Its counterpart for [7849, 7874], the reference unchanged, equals 7869.01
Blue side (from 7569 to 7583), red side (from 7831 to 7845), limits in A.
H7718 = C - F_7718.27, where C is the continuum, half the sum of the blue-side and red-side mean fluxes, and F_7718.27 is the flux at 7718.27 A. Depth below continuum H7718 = 0.24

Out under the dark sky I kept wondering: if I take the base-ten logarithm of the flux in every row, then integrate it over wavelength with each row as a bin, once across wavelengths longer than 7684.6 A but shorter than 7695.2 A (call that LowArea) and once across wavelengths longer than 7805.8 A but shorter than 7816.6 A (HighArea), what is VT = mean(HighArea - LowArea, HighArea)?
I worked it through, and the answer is 5.1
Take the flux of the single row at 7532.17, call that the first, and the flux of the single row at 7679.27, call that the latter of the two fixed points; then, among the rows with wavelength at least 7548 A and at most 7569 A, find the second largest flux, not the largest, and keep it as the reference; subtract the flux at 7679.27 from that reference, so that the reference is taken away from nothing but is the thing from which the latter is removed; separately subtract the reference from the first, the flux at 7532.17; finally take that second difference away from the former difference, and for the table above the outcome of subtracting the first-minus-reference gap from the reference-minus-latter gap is 1.2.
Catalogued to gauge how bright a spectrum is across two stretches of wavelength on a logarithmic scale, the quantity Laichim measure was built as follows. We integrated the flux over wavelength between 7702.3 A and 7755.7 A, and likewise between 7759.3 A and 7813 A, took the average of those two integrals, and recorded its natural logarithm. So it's 6.05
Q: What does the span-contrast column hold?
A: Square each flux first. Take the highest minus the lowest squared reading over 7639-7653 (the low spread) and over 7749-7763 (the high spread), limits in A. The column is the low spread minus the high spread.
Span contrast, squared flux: -1.8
